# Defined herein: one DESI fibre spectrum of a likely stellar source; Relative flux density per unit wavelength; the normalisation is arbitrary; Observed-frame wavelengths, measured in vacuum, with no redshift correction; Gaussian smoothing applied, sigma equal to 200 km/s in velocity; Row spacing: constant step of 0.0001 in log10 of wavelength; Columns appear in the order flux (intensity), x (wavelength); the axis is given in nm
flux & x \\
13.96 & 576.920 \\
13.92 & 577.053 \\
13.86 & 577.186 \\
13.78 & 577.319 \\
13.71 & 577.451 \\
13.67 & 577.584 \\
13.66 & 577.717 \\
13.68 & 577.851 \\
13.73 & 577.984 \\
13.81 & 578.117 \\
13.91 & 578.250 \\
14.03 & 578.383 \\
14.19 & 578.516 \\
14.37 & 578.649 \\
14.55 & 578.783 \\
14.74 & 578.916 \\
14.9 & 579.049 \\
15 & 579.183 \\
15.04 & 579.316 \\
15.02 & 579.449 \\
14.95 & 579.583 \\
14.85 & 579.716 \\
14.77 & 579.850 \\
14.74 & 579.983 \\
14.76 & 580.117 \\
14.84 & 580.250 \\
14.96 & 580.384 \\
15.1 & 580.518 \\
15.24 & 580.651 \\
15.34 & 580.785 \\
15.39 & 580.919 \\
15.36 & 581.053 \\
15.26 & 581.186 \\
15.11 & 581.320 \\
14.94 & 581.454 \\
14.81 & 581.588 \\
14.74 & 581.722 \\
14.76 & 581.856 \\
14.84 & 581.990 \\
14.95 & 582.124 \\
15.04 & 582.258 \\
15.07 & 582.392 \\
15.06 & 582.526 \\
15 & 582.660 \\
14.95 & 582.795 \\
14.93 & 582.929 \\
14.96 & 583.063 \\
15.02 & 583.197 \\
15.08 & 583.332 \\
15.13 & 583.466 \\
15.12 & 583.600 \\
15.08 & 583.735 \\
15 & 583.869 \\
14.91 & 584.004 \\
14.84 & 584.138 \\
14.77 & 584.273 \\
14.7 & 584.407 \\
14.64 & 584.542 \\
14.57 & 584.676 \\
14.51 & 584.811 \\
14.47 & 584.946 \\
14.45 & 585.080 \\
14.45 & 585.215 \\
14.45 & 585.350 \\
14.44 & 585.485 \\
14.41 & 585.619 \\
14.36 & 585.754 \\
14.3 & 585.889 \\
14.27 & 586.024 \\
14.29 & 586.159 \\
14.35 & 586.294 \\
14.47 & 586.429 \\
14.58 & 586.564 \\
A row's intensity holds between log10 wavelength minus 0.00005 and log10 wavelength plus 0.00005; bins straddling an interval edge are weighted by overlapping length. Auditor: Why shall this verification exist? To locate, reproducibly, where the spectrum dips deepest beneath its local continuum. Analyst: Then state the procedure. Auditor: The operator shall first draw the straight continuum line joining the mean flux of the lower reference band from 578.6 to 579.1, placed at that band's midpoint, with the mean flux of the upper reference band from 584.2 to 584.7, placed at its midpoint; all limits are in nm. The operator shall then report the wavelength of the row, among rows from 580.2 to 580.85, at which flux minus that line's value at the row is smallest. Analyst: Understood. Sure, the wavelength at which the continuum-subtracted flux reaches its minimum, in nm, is 580.250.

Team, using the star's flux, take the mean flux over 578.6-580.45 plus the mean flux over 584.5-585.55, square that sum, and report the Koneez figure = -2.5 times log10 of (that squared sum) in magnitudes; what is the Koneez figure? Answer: -7.34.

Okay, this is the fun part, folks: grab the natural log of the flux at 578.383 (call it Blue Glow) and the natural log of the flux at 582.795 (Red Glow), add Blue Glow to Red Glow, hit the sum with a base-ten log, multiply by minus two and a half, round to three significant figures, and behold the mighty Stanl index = -1.82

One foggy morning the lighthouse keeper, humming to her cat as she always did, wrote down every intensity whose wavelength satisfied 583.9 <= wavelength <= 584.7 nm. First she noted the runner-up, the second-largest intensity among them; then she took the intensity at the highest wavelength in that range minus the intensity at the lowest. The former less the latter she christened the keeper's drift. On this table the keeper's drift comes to 15.2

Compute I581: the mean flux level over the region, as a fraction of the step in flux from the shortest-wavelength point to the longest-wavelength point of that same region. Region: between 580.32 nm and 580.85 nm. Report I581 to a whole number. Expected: 40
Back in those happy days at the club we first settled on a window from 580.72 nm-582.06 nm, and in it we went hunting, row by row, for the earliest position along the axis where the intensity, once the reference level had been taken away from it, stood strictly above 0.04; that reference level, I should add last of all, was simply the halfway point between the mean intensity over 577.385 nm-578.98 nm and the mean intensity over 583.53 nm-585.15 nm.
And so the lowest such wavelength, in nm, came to 580.785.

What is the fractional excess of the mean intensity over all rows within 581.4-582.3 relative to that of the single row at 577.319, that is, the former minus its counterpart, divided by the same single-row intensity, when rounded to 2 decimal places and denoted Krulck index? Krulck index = 0.08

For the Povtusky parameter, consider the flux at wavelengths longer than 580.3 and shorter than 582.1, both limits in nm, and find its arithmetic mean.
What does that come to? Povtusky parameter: 15.1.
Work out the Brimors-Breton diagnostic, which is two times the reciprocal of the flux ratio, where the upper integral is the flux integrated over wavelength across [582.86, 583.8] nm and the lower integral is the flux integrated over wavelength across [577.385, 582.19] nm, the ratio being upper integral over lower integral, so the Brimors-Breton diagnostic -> 10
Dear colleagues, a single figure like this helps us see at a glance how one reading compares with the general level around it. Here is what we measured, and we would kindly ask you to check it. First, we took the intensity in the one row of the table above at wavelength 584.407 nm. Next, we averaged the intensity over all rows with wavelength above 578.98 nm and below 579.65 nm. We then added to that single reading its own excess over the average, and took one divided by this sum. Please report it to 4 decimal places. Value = 0.0694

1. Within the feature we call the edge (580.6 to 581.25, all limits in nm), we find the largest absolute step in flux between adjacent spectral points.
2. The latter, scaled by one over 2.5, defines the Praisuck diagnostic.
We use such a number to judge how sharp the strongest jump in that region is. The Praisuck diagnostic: 0.040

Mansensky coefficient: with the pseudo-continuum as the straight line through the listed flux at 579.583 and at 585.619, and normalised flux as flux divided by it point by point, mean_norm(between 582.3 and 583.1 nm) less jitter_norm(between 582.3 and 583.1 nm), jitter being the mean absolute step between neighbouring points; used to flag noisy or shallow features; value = 1.02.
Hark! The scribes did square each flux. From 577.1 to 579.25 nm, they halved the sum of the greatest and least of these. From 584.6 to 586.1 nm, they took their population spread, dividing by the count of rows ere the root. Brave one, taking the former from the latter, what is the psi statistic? -203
